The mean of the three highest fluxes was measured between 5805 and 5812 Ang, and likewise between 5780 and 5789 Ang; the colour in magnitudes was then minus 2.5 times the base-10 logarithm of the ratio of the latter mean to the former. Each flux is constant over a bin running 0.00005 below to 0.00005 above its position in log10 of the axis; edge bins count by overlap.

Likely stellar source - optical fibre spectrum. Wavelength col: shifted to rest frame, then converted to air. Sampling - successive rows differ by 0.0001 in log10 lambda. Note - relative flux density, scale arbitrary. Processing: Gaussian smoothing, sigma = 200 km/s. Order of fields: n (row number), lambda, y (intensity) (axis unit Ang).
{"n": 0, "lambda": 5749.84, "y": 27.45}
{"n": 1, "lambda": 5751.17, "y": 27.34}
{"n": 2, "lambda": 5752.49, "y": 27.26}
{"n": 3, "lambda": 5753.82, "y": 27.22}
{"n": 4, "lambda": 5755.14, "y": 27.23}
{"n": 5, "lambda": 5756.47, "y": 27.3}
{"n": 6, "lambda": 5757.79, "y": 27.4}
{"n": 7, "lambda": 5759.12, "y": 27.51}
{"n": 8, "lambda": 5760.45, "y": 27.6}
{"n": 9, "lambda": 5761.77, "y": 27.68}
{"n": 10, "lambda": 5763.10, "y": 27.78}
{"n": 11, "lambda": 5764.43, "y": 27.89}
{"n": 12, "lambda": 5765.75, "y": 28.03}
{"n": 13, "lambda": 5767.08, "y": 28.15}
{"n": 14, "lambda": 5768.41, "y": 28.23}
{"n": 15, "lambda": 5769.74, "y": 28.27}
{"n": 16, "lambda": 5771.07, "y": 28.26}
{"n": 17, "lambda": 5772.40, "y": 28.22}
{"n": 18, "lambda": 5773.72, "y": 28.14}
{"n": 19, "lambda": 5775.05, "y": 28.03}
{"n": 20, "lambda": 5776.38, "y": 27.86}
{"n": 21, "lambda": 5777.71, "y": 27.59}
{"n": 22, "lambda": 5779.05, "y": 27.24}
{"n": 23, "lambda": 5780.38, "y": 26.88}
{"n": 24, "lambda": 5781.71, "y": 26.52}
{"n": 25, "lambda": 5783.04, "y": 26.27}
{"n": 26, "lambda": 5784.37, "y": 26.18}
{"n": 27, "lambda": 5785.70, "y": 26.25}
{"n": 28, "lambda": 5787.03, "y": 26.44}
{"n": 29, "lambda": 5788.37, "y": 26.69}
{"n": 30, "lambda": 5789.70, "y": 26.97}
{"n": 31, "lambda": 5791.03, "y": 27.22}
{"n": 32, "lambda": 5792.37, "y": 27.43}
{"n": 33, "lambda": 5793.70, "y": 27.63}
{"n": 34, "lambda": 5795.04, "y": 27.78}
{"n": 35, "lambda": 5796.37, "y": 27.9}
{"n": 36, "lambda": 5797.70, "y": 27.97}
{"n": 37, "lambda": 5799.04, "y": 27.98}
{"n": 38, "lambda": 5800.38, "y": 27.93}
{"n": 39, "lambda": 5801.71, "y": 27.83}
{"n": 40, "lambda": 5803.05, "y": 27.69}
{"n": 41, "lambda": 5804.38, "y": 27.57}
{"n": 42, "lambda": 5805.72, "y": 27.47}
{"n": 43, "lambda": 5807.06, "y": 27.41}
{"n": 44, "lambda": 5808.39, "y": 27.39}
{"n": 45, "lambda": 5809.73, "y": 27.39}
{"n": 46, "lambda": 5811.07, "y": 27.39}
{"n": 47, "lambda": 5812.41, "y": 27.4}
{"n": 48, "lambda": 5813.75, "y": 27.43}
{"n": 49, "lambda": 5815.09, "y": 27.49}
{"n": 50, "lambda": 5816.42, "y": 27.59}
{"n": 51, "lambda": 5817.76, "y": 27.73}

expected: 0.029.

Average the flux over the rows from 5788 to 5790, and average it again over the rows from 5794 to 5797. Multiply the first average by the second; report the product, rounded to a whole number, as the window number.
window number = 747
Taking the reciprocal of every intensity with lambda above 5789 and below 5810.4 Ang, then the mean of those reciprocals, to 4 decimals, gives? 0.0362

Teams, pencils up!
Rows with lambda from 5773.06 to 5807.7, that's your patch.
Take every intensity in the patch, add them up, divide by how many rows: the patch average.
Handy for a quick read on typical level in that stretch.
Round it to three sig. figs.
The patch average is 27.3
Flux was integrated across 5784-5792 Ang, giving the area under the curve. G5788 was 213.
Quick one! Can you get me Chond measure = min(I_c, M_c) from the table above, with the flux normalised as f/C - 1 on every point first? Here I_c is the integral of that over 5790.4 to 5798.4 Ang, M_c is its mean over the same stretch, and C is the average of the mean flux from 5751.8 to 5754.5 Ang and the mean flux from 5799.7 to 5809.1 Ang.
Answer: 0.008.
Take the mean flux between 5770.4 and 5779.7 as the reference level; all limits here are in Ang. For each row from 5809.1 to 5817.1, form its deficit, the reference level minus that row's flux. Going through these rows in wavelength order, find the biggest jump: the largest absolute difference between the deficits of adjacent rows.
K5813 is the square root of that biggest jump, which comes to 0.32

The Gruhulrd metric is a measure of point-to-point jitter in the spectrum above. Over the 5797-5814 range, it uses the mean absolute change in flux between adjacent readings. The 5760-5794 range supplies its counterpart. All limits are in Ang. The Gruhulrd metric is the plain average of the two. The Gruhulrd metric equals 0.111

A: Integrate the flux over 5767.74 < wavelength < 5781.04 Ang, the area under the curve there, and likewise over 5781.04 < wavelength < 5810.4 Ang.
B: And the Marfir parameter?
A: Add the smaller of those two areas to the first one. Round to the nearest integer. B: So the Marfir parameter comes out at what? 741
